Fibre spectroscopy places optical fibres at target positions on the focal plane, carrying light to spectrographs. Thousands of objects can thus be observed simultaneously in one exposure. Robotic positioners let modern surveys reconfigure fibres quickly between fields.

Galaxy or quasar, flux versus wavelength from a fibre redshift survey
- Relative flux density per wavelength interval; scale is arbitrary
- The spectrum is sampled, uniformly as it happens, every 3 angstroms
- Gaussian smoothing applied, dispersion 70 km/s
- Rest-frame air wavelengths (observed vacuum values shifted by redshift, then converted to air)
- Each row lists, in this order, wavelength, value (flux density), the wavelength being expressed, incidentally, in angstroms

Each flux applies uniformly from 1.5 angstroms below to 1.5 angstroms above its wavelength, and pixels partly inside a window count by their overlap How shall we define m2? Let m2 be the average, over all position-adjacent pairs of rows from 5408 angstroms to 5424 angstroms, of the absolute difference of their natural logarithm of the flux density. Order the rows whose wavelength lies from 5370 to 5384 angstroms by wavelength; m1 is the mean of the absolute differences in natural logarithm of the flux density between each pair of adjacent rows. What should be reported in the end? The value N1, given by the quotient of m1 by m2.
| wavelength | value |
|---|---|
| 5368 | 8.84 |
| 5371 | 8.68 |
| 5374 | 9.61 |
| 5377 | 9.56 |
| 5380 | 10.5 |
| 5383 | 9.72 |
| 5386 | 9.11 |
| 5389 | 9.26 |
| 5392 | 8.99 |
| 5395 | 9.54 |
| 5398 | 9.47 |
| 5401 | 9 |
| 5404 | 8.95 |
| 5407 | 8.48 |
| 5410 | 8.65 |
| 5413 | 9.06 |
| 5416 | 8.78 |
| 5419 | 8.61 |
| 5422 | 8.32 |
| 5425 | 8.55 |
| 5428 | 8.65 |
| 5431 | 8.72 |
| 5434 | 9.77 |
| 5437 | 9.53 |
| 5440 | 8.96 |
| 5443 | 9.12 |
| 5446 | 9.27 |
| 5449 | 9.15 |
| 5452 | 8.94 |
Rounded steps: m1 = 0.069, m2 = 0.033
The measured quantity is 2.1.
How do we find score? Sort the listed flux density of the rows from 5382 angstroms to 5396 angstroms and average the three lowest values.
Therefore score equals 9.12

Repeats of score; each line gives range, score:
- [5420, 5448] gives 8.51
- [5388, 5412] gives 8.69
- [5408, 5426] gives 8.49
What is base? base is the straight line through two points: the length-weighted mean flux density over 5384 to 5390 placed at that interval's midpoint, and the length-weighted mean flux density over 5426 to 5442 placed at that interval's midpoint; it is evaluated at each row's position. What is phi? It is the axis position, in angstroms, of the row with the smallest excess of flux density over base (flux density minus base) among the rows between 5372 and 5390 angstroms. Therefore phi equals 5386 angstroms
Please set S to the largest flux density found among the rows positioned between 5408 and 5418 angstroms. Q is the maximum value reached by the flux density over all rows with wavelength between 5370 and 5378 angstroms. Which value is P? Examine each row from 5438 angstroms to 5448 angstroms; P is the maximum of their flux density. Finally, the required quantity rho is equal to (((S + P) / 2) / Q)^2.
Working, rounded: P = 9.27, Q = 9.61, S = 9.06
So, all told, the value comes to 0.91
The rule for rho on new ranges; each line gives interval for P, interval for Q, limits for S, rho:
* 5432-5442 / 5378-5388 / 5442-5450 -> 0.82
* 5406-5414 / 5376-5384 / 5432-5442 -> 0.80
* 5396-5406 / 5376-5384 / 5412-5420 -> 0.78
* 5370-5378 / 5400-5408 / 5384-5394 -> 1.10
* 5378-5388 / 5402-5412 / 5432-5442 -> 1.28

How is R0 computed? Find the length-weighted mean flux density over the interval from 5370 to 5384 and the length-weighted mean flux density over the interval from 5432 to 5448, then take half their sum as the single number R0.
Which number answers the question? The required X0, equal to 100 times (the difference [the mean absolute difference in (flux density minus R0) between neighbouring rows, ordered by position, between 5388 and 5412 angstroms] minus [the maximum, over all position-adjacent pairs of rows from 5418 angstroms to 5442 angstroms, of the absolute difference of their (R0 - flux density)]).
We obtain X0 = -76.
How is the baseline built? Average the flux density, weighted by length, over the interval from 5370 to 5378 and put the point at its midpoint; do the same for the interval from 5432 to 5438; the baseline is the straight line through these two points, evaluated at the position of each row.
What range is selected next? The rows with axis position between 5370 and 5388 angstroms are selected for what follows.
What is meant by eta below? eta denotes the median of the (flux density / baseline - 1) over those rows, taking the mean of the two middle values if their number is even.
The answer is 0.03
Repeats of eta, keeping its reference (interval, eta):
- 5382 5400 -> 0.00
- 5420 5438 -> -0.09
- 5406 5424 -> -0.09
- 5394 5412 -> -0.05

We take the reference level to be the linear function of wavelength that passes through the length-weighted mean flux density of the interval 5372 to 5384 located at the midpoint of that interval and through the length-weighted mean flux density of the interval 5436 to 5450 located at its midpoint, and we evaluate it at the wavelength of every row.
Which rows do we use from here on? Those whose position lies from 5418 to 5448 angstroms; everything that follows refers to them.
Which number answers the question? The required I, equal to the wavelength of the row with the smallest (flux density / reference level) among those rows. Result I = 5422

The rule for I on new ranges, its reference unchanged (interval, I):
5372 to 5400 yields 5392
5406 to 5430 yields 5422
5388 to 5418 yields 5407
